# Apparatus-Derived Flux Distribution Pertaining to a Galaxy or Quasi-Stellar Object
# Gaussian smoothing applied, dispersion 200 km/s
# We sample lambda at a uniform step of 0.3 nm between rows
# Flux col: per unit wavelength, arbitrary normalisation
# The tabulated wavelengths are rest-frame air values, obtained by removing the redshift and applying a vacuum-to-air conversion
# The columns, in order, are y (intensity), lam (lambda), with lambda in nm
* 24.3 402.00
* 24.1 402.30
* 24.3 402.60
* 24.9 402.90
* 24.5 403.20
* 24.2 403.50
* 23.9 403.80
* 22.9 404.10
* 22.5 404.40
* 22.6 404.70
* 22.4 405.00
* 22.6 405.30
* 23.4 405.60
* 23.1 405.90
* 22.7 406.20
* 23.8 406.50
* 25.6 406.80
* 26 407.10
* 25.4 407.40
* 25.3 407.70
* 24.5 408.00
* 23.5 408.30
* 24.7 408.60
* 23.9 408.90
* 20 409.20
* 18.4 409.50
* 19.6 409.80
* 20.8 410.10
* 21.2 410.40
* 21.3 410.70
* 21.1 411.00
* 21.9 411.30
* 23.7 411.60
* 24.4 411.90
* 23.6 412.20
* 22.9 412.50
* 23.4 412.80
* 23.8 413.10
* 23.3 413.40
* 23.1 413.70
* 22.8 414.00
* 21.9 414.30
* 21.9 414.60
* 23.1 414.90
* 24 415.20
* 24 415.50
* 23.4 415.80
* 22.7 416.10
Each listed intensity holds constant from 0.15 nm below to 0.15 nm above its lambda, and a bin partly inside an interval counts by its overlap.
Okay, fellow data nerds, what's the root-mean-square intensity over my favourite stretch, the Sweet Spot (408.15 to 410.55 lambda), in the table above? 21.6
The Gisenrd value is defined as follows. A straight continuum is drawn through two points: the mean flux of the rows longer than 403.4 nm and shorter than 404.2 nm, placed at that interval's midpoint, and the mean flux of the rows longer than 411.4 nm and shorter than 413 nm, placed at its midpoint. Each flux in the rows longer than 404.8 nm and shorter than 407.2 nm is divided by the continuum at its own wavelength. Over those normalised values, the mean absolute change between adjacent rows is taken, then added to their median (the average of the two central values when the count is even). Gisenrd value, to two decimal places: 1.01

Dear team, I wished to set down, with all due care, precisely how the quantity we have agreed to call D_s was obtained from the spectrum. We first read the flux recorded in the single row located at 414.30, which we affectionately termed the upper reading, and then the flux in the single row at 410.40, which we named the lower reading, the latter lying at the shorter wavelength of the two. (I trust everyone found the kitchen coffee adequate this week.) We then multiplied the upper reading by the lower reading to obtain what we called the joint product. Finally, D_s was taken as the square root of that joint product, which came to 21.5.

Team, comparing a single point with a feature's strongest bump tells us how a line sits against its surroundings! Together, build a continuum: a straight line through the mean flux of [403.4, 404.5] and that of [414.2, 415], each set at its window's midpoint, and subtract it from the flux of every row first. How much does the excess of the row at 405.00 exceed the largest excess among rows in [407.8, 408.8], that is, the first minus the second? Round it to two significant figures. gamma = -2.7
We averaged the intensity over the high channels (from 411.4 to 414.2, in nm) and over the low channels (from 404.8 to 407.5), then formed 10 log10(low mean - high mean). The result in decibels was -3.5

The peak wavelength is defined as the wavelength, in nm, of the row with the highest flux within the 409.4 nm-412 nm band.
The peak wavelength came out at 411.90 nm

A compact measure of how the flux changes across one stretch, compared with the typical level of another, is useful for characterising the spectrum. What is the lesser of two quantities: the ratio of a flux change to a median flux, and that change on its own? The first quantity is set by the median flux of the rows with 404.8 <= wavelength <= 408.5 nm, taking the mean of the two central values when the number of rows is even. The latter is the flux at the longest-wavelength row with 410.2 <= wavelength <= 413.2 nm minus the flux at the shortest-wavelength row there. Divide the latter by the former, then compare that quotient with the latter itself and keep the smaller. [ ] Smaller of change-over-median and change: 0.11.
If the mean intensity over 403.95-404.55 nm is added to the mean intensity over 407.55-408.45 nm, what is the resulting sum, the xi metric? 47.1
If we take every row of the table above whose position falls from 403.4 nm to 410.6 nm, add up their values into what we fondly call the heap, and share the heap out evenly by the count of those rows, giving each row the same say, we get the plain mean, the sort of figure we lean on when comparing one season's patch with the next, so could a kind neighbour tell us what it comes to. 23.0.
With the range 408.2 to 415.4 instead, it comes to 22.4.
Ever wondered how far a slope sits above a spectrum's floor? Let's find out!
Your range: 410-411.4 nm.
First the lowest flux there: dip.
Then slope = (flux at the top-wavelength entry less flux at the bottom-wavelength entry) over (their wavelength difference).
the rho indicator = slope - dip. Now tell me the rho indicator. -19.9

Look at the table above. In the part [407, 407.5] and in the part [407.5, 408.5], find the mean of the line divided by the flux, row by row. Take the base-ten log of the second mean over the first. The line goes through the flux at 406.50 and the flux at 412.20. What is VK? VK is 0.02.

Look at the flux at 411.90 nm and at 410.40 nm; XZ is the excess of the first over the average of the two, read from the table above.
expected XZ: 1.6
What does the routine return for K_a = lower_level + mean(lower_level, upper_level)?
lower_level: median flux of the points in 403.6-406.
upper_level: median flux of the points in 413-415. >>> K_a 45.7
